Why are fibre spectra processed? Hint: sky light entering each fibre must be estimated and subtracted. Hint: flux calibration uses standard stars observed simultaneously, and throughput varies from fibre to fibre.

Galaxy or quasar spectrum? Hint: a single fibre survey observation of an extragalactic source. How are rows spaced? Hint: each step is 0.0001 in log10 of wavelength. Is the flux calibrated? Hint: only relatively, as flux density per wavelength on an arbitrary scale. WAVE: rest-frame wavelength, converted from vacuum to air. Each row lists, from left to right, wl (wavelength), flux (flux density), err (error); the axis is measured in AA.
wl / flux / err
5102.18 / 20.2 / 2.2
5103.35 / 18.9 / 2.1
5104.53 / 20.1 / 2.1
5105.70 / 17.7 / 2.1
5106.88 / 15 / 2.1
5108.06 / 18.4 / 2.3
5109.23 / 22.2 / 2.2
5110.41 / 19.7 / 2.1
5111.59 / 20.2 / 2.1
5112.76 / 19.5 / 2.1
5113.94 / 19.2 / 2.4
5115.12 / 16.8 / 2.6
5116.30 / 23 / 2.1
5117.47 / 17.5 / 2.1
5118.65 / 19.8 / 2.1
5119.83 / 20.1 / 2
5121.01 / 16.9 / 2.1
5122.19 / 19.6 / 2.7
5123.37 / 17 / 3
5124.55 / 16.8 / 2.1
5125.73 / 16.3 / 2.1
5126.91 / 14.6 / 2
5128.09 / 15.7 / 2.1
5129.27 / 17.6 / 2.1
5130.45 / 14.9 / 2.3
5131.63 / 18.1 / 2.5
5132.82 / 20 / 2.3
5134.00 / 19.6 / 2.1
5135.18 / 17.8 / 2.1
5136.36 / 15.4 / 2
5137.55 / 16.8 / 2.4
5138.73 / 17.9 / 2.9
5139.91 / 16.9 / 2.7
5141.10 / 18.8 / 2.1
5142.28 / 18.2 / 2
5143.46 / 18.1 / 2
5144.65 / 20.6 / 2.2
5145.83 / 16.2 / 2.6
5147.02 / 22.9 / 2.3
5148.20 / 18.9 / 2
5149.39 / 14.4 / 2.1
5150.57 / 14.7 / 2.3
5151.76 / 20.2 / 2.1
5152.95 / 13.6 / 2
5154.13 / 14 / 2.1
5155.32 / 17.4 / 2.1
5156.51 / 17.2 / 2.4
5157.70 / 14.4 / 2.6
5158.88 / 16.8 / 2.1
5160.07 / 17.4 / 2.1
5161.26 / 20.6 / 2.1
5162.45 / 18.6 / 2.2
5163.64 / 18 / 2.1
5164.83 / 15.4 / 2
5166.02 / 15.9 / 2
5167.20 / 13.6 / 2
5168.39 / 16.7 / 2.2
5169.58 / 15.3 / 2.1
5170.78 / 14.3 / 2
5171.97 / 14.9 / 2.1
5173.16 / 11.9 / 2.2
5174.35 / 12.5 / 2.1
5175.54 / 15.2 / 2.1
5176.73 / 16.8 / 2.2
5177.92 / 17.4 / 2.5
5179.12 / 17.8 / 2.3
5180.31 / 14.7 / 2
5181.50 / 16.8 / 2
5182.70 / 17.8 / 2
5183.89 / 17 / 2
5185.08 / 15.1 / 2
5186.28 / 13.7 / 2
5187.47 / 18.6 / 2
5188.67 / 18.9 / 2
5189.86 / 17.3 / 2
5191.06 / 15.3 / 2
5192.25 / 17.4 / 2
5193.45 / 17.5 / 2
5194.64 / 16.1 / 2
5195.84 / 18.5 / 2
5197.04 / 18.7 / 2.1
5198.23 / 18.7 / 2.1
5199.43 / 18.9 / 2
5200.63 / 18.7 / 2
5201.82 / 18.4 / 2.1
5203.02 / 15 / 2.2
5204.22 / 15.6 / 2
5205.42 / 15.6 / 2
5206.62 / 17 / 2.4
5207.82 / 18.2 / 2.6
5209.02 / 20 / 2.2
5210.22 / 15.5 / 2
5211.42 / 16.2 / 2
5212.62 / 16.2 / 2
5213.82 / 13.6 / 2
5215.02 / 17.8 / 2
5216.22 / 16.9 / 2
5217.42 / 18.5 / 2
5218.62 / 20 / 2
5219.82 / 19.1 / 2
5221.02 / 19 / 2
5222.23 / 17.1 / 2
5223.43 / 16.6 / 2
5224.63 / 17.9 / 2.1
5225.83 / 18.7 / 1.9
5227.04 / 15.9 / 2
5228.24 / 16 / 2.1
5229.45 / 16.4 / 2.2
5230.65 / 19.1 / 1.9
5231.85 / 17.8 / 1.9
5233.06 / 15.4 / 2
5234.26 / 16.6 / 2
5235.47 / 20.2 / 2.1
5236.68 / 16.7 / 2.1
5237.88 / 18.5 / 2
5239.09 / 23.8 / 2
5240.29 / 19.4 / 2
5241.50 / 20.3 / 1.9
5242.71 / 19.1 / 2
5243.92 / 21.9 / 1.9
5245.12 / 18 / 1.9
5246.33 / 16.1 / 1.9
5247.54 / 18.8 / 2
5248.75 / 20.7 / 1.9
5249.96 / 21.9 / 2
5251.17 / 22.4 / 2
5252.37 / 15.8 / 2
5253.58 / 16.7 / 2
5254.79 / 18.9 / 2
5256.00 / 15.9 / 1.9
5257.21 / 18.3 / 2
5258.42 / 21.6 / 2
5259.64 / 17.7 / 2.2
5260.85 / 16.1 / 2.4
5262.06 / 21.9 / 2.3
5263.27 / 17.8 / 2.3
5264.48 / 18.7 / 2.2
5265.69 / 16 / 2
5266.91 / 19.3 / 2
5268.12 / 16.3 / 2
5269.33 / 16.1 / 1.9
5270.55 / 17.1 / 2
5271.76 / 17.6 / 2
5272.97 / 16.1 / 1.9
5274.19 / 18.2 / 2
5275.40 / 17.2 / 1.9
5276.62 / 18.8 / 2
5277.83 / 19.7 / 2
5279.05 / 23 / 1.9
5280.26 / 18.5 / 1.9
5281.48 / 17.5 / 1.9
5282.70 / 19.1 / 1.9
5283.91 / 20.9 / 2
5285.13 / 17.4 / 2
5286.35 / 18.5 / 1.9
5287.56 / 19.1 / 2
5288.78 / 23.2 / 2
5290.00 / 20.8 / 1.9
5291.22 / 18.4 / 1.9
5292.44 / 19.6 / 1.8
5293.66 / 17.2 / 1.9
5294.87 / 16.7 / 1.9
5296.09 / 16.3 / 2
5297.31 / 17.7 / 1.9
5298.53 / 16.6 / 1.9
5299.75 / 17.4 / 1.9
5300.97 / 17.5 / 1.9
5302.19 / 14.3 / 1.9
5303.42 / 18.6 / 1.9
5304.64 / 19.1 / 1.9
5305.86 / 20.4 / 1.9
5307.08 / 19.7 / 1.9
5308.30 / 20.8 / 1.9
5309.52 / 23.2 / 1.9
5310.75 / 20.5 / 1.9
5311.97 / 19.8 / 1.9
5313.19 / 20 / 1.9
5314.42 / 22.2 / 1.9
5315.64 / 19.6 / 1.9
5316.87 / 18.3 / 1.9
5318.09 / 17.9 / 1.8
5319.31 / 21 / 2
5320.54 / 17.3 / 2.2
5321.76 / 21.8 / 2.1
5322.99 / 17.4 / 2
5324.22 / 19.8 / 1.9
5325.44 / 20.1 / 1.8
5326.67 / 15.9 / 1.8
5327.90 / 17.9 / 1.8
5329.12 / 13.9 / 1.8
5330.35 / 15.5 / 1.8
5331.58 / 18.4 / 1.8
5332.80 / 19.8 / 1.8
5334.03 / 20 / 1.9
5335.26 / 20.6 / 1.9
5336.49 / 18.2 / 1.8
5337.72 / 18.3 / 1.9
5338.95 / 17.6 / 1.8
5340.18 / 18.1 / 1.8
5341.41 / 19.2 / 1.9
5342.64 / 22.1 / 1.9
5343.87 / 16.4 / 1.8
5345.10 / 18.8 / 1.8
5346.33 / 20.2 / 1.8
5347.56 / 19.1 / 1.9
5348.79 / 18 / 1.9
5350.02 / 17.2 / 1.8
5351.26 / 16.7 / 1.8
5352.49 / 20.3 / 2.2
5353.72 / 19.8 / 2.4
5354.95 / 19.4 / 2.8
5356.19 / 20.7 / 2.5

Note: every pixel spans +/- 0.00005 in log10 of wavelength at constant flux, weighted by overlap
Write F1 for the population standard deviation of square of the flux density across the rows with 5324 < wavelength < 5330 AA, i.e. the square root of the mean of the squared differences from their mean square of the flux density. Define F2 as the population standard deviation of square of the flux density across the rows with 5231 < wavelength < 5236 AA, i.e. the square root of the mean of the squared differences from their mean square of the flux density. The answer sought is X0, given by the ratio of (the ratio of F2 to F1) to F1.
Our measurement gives 0.010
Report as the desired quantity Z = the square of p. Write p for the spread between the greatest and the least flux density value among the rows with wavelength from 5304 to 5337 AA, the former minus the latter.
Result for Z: 86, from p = 9.3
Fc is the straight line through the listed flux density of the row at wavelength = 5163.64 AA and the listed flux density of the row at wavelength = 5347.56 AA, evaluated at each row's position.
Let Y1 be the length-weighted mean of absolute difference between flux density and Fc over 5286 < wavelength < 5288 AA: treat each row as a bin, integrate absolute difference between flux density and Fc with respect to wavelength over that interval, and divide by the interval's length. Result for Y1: 0.3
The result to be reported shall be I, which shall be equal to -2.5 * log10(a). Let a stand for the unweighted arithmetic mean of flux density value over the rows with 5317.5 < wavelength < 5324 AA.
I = -3.20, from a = 19.1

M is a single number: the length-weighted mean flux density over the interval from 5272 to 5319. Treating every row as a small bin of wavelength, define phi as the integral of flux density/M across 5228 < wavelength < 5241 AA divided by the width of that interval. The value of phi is 0.96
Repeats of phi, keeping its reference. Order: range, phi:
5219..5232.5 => 0.93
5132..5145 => 0.96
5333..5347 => 1.01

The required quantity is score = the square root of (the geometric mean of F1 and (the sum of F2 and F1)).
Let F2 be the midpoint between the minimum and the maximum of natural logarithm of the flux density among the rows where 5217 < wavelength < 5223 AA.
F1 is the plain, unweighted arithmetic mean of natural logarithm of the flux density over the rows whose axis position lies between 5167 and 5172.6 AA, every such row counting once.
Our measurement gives 1.97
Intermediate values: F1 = 2.70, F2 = 2.92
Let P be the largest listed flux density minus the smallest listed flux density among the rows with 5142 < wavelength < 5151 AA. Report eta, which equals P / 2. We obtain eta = 4.25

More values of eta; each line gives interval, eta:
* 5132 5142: 2.30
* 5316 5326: 2.25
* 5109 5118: 3.10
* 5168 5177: 2.45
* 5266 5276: 1.60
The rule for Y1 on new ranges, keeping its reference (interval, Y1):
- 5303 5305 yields 0.2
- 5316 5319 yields 0.9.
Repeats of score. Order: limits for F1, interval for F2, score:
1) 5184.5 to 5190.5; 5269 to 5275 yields 2.00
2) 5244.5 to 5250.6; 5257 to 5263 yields 2.04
